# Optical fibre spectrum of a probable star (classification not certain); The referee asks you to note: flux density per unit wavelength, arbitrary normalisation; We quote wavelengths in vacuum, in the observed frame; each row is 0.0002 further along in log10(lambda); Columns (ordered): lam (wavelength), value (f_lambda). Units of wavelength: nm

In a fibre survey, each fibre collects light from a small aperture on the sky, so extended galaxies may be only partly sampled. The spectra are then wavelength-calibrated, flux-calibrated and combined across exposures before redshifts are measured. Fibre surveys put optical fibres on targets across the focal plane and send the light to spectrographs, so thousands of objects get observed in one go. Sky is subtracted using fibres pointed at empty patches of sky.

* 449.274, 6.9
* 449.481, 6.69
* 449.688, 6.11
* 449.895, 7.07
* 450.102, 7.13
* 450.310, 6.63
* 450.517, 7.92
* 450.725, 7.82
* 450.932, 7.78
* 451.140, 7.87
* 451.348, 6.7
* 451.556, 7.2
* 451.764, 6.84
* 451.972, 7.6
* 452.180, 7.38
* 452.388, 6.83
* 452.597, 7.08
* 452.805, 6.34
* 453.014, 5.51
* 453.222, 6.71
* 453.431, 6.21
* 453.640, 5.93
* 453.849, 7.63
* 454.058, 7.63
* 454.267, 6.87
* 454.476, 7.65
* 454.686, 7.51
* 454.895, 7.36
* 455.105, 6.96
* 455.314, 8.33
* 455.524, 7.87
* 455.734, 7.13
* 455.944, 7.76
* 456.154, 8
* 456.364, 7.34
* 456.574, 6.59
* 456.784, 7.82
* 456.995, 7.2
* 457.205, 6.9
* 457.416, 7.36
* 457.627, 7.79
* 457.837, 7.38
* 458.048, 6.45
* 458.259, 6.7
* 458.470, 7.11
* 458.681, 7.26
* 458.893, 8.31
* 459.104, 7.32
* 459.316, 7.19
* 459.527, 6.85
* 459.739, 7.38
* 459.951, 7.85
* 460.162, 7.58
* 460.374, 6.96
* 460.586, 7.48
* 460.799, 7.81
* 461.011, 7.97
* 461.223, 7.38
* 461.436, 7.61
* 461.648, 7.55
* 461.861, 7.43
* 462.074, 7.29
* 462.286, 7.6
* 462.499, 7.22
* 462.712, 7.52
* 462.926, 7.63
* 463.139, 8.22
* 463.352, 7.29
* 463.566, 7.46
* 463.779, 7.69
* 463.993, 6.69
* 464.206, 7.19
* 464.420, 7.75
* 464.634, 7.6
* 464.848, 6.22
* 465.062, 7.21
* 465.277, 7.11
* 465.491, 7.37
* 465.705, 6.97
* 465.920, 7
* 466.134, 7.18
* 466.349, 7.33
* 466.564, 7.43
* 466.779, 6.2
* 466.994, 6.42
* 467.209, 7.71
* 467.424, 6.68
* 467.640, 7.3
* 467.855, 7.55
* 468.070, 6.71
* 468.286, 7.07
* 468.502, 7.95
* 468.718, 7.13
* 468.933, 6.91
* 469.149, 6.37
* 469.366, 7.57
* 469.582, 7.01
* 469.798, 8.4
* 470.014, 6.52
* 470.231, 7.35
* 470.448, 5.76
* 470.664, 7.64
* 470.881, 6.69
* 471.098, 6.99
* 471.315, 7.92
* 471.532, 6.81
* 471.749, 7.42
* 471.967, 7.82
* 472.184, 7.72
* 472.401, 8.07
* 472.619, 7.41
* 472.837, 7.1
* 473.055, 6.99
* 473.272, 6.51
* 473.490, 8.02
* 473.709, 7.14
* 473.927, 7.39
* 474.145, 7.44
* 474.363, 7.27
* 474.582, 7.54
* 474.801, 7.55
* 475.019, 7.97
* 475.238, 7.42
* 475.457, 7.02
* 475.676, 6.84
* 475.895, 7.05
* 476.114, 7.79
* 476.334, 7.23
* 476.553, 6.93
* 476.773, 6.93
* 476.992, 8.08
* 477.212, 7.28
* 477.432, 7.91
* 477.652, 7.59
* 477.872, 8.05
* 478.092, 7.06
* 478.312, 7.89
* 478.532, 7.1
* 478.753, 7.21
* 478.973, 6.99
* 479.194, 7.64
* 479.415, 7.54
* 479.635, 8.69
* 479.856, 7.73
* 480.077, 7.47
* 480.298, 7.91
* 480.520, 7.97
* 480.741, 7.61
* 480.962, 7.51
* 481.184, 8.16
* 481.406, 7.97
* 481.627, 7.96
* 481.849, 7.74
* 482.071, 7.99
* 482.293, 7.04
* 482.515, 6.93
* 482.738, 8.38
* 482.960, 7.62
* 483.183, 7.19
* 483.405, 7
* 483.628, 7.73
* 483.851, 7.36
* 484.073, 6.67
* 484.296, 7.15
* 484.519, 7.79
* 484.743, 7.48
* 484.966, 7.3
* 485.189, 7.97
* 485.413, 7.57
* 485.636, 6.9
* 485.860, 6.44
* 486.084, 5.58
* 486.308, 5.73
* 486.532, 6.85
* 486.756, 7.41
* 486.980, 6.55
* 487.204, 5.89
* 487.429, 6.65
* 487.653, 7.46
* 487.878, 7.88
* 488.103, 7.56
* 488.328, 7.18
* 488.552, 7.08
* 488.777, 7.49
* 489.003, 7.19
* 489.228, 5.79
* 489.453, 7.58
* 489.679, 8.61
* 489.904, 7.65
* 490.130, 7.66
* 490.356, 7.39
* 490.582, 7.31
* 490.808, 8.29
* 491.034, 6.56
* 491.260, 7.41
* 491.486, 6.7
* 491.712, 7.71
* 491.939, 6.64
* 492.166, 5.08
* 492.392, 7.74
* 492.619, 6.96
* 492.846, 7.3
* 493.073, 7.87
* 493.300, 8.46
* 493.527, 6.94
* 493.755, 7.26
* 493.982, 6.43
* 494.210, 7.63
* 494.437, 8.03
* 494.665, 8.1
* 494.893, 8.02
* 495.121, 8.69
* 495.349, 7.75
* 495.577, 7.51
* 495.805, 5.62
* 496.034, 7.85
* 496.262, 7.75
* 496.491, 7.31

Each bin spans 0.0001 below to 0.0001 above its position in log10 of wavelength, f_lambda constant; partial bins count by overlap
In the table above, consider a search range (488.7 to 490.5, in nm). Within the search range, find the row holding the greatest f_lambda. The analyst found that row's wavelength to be 489.679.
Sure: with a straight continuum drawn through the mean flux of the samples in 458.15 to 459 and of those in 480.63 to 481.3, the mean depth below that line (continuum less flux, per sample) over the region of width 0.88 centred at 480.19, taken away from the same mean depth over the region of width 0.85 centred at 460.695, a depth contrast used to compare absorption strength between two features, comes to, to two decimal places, -0.15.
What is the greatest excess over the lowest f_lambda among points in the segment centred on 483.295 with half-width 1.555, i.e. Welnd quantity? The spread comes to 1.71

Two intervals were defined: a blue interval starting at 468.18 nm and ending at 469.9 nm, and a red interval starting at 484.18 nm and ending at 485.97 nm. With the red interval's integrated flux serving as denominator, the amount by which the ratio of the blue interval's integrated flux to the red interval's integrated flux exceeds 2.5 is -1.54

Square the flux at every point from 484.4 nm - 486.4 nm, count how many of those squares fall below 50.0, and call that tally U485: 4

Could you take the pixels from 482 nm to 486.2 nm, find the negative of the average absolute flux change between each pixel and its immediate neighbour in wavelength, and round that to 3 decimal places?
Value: -0.575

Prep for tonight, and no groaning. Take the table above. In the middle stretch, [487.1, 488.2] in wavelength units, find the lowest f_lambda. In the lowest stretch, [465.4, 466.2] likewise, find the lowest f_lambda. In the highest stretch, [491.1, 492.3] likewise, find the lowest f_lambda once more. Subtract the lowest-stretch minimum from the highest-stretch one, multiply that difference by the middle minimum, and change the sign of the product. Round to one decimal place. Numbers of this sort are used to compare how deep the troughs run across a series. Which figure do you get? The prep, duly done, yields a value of 11.1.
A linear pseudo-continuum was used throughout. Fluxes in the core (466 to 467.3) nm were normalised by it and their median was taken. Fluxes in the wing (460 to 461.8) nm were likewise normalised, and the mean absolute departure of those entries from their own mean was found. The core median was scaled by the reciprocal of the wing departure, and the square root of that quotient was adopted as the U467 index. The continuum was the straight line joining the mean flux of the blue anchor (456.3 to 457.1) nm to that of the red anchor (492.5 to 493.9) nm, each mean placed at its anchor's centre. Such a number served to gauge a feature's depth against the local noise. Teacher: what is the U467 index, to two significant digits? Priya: 6.0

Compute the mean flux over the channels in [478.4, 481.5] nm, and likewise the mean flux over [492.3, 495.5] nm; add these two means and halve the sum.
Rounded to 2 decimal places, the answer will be 7.67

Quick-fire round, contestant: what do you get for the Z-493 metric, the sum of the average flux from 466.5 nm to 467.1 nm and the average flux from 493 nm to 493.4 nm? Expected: 14.8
